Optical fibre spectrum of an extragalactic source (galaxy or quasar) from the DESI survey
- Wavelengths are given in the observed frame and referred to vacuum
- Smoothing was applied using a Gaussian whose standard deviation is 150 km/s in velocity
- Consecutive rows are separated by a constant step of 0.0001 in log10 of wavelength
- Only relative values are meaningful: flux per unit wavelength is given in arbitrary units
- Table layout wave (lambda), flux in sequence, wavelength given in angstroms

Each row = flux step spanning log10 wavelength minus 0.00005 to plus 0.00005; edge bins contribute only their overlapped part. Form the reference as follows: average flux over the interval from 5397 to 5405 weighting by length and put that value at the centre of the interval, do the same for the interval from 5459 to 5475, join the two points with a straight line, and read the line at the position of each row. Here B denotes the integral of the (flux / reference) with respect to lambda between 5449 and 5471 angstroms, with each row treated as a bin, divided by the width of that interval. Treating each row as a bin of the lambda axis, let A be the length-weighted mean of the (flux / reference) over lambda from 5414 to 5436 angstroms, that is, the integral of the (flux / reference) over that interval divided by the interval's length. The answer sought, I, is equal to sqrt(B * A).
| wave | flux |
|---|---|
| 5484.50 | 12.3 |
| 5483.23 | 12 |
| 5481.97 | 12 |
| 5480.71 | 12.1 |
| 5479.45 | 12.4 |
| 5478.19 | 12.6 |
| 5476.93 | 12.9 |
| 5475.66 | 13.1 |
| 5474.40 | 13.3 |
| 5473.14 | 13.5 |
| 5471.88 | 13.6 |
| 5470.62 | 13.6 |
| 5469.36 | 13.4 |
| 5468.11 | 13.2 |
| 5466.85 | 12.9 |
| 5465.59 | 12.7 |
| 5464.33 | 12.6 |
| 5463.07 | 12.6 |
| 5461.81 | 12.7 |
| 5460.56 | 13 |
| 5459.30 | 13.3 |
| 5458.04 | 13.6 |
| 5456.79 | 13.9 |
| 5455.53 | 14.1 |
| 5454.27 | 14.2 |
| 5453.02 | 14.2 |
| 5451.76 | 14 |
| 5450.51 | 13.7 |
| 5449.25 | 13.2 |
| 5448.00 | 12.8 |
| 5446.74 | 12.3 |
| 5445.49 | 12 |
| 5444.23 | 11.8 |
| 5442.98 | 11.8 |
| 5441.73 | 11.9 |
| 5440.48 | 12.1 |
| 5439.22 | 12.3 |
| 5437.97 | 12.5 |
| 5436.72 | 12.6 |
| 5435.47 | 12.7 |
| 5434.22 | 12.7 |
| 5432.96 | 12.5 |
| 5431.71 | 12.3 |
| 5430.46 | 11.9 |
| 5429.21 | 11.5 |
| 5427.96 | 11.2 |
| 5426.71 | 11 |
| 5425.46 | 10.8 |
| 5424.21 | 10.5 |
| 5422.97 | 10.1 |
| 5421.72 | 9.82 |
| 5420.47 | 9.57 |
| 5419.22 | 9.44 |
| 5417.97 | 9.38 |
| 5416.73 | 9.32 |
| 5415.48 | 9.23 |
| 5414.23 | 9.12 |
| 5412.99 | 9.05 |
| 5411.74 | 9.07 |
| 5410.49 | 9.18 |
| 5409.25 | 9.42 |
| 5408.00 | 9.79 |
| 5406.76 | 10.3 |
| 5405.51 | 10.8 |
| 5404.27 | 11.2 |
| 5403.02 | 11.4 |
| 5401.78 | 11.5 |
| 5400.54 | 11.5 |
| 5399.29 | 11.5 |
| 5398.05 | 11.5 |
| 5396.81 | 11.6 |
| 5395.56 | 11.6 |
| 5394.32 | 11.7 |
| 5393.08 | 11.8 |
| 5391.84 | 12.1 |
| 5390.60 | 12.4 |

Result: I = 0.960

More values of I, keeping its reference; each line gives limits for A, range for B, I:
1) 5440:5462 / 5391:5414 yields 0.985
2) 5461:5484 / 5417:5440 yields 0.947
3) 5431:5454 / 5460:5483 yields 0.994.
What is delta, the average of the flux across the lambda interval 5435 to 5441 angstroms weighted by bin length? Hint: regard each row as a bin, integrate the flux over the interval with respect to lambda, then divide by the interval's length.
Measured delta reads 12.4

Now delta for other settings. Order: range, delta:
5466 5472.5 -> 13.3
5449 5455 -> 13.9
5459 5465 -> 12.8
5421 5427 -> 10.4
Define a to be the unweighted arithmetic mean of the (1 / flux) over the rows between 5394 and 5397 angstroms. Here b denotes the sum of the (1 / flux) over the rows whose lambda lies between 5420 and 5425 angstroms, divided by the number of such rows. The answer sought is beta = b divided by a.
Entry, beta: 1.16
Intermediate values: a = 0.086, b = 0.100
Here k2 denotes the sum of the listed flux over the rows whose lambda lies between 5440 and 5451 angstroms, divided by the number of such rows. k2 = 12.4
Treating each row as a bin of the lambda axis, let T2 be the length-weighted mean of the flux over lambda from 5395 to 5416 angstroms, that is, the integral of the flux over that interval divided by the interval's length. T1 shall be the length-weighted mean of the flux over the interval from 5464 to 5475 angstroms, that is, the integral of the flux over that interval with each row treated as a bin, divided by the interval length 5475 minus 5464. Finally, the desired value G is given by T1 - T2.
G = 2.8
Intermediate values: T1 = 13.2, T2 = 10.5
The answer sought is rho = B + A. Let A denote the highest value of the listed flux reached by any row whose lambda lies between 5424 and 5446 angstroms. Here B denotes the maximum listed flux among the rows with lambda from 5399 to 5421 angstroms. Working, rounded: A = 12.7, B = 11.5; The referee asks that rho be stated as 24.2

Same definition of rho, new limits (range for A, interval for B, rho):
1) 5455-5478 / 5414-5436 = 26.8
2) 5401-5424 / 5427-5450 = 24.7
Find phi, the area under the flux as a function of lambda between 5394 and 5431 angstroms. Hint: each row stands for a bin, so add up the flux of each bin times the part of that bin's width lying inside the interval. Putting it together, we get 387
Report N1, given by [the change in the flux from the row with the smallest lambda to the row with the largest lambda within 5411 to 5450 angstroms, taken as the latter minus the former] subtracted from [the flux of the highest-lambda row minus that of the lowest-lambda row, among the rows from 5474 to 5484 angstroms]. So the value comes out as -5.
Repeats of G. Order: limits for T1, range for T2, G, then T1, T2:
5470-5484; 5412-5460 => 1.0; 12.8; 11.8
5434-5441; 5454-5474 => -0.8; 12.5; 13.3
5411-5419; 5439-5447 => -2.8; 9.2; 12.0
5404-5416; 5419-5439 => -1.7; 9.7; 11.4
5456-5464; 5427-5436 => 1.1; 13.2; 12.1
